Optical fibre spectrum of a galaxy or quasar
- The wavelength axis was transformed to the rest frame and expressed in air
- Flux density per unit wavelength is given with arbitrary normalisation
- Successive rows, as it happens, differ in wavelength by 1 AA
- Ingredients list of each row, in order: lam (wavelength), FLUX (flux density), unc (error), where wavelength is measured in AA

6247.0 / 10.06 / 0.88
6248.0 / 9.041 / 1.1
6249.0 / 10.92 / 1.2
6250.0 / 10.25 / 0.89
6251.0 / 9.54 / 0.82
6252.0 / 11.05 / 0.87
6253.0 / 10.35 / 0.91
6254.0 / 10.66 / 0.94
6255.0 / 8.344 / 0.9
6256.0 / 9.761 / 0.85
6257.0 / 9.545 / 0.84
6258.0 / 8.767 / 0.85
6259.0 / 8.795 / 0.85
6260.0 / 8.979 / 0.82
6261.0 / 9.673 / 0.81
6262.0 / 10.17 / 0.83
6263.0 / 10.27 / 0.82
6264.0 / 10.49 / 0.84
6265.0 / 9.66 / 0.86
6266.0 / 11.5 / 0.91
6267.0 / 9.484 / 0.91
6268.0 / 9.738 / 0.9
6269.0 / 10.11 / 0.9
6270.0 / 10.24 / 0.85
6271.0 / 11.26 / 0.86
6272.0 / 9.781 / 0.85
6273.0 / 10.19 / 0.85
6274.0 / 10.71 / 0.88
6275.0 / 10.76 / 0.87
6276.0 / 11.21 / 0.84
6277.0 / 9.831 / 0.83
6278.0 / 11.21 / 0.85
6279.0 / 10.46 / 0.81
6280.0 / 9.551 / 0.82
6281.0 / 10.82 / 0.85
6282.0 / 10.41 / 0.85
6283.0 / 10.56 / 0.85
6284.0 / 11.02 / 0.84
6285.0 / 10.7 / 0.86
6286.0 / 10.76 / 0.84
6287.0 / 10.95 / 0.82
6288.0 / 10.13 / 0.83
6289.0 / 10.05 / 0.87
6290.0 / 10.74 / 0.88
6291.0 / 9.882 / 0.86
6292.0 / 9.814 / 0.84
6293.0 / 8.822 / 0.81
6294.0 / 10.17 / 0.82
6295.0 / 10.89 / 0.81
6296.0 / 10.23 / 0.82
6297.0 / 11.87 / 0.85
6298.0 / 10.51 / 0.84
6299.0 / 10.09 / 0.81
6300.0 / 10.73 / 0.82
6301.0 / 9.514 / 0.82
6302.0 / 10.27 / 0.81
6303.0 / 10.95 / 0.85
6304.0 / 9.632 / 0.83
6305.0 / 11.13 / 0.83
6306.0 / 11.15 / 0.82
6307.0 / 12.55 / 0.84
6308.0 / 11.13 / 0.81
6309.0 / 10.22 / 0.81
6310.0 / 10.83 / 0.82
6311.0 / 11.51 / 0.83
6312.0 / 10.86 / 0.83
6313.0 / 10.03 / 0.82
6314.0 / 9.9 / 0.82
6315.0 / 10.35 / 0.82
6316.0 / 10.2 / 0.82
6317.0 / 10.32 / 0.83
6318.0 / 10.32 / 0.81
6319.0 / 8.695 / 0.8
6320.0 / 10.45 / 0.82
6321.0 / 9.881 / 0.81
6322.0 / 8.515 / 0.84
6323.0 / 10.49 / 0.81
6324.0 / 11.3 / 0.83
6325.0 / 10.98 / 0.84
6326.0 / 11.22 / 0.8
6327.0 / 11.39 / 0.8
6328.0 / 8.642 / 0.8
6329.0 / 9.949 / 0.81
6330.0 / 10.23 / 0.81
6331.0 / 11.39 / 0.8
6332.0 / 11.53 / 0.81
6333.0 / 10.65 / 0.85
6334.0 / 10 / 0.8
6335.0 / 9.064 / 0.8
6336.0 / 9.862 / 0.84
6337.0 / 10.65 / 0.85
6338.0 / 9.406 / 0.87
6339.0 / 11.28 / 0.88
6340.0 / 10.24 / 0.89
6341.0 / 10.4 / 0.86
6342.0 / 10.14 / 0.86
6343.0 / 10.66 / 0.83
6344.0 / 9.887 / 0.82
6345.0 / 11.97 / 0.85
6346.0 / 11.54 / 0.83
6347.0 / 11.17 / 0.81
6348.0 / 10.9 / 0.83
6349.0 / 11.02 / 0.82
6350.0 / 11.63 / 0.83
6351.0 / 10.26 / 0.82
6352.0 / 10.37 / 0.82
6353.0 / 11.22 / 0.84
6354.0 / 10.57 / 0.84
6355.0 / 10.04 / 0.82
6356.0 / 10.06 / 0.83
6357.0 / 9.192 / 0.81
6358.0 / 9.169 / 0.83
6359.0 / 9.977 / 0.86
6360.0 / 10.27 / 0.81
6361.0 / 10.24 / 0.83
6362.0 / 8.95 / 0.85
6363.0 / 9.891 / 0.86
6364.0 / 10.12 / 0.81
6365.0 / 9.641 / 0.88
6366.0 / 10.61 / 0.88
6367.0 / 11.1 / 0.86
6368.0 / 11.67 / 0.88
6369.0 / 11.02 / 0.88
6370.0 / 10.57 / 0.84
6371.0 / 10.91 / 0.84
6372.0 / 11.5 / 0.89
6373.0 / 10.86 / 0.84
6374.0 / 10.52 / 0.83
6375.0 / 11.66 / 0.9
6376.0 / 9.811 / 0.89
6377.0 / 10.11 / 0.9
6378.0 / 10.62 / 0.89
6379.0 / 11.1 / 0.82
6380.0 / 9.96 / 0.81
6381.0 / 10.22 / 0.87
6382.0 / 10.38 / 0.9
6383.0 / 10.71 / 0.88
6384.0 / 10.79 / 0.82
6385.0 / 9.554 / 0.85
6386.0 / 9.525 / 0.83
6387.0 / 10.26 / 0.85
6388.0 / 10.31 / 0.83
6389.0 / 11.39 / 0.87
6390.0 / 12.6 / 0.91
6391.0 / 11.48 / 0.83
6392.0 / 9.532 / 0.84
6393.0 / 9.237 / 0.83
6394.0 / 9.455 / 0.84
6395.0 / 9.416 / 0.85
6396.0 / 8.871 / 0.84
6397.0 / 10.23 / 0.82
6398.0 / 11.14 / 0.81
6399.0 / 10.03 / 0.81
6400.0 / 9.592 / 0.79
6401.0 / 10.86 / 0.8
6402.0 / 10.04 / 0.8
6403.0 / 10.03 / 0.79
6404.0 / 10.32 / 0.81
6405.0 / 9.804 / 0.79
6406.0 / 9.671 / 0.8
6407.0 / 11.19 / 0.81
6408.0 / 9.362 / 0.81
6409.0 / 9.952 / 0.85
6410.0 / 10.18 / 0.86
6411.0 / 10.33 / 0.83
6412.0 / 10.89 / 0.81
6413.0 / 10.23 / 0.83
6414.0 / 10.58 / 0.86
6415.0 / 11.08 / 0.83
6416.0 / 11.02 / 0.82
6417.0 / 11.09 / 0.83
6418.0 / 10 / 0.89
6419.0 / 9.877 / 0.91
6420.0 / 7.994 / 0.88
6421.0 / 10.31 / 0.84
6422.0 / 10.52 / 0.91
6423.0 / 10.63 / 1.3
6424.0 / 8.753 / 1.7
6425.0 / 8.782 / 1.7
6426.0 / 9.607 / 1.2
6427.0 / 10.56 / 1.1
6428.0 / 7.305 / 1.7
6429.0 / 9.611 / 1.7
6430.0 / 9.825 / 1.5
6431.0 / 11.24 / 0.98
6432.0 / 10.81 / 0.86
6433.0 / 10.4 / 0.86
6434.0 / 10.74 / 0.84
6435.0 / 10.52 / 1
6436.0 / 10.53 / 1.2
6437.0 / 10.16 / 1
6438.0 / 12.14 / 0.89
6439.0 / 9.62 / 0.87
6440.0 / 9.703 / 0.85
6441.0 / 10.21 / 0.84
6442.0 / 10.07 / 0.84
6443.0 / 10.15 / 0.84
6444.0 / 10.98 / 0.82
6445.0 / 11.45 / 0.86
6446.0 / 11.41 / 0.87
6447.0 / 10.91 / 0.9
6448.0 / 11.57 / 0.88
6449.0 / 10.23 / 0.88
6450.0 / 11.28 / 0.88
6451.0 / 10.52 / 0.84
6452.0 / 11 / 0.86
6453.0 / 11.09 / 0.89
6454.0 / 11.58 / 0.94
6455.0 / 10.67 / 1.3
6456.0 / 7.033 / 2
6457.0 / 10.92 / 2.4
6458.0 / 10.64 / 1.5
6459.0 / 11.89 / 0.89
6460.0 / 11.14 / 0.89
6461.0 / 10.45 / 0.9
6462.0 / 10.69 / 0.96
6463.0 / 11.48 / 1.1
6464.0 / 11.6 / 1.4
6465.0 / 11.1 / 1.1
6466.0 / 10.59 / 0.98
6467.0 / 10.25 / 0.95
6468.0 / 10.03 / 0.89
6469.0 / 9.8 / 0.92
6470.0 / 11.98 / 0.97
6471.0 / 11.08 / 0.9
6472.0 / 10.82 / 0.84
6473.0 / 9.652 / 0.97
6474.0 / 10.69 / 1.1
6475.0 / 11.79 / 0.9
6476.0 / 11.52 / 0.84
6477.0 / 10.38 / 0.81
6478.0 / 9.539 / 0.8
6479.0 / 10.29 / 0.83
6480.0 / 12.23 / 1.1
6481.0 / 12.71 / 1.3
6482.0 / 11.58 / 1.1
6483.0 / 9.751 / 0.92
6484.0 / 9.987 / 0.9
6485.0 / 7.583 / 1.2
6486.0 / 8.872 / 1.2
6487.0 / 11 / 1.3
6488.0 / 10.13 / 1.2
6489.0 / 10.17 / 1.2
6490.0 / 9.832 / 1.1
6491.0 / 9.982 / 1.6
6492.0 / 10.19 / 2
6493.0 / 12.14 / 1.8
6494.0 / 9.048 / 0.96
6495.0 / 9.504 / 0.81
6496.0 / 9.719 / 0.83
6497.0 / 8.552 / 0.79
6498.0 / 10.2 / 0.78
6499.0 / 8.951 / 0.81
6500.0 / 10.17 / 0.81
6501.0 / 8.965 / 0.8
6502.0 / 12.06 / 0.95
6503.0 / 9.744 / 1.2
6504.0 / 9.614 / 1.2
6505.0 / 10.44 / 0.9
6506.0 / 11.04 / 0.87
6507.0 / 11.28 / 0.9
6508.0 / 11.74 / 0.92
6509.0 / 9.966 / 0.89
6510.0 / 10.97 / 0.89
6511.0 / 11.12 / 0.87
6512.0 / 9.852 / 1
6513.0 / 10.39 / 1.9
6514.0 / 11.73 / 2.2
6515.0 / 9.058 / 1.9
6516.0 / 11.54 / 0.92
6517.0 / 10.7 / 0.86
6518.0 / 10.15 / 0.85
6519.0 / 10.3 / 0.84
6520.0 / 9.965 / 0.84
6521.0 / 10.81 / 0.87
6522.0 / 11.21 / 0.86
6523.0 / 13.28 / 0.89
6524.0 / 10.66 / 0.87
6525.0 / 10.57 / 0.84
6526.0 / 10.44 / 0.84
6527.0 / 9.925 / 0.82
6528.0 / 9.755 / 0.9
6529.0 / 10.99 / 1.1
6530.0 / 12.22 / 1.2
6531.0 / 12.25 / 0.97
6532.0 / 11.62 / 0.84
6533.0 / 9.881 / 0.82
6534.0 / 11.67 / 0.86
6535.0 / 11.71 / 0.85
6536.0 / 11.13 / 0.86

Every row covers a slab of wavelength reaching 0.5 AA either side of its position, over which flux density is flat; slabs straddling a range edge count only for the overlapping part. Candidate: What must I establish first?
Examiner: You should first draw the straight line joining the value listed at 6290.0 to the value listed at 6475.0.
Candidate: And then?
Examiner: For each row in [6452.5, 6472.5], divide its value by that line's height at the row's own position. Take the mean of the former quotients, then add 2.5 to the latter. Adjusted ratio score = 3.42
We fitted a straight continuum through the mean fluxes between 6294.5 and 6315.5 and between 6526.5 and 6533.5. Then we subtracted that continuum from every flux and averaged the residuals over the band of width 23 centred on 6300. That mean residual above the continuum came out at -0.1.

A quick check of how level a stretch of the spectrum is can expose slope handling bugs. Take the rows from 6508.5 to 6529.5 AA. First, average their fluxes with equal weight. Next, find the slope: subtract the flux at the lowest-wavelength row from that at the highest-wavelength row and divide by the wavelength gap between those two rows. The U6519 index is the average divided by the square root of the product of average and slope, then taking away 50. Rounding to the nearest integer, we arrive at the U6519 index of -36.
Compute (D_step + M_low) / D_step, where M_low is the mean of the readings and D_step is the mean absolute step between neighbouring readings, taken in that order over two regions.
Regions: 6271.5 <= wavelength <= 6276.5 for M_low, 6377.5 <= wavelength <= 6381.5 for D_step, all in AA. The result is 17.8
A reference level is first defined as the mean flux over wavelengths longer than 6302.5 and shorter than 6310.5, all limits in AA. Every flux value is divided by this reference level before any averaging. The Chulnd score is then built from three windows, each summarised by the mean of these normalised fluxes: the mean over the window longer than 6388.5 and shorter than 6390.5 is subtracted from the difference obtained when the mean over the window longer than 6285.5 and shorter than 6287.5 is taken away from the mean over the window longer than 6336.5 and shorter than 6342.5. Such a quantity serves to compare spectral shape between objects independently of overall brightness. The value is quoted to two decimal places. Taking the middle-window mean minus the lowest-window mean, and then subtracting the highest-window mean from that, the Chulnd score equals -1.14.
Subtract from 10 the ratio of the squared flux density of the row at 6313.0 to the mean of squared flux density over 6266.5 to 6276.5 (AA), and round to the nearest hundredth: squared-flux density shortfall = 9.06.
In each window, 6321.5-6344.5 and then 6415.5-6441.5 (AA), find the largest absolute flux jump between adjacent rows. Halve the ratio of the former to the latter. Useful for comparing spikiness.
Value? 0.42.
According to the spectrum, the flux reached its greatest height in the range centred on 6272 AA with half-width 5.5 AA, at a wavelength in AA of 6271.0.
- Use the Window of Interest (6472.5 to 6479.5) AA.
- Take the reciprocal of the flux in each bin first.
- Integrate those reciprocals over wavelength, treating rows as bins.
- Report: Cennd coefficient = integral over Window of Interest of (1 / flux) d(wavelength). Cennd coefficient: 0.67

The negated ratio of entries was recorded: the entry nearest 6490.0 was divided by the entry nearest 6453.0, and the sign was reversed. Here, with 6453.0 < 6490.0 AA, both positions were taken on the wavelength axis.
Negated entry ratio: -0.89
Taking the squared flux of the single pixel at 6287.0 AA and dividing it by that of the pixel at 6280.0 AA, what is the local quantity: 1.31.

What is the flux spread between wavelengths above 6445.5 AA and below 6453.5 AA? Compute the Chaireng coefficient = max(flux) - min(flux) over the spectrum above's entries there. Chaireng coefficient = 1.3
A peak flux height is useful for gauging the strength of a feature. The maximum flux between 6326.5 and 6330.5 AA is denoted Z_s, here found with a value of 11.39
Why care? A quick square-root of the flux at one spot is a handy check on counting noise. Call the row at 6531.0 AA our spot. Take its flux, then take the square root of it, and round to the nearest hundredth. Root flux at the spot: 3.50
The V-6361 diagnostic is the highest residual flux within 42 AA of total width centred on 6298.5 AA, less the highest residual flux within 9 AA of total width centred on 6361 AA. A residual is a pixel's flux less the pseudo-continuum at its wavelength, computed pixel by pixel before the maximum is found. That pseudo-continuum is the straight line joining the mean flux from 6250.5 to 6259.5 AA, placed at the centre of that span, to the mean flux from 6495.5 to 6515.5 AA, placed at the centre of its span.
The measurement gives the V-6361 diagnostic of 2.4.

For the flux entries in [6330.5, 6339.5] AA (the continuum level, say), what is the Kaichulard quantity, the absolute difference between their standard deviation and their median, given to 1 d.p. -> 9.8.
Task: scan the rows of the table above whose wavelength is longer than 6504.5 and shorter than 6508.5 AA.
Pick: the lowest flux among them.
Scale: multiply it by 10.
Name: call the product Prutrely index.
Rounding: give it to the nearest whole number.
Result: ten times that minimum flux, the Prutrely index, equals 104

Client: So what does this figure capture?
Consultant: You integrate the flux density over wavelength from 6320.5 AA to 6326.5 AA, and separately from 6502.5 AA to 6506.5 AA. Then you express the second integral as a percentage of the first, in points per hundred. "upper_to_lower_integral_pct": 65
